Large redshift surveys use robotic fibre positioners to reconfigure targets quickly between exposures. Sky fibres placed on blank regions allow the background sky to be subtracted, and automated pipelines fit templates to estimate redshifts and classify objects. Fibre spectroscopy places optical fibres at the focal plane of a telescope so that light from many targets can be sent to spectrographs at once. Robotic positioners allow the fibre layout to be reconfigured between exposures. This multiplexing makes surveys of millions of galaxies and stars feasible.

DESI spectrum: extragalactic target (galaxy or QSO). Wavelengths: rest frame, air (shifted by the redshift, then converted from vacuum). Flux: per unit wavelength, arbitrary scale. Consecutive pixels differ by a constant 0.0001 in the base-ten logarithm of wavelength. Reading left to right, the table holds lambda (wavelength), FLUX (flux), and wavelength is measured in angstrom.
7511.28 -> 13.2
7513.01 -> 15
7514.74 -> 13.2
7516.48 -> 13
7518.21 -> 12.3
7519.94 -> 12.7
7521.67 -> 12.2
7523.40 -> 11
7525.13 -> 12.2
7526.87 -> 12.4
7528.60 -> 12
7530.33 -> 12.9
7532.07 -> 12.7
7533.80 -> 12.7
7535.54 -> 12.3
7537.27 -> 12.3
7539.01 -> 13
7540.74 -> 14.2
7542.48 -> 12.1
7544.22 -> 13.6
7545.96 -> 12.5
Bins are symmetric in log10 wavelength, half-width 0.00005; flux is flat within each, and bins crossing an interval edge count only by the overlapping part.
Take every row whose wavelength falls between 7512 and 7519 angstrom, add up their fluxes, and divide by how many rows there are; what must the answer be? 13.4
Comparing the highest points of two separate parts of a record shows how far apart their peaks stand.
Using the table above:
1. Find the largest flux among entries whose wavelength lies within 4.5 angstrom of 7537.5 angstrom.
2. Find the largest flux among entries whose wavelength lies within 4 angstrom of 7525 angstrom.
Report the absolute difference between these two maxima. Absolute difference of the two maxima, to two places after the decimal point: 1.80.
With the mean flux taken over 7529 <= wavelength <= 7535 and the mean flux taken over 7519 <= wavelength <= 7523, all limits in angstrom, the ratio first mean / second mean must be 1.03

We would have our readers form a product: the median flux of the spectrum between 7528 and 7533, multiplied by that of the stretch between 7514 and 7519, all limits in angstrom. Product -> 165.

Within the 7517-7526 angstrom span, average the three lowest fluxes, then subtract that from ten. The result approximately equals -1.8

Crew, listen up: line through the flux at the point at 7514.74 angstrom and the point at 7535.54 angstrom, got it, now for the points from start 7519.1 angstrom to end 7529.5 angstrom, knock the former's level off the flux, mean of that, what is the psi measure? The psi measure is -0.70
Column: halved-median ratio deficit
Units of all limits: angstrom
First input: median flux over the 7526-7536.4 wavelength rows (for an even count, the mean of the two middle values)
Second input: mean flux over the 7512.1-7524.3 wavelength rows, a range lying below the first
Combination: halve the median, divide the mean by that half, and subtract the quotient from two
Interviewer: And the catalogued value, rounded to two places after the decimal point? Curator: -0.04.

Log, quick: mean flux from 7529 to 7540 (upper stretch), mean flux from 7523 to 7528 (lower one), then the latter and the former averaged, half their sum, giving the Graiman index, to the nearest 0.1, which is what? 12.3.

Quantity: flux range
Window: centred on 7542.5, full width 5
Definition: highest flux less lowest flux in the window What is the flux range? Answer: 2.1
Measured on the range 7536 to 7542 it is 1.9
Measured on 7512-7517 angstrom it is 2.0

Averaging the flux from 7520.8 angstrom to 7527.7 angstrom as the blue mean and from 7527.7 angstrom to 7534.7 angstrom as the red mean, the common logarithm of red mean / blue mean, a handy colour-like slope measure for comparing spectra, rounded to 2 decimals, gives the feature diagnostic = 0.02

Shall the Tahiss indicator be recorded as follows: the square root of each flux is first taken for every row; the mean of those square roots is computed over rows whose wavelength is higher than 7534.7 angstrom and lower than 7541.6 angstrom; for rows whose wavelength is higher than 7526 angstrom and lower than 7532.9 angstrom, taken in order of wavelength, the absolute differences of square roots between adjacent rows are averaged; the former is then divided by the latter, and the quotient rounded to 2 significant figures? 51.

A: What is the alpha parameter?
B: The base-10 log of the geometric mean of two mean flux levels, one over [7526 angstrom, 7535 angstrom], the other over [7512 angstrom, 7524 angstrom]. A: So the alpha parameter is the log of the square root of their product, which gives 1.10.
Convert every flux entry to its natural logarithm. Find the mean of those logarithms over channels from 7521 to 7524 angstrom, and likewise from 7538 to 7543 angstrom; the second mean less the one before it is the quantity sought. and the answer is 0.121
